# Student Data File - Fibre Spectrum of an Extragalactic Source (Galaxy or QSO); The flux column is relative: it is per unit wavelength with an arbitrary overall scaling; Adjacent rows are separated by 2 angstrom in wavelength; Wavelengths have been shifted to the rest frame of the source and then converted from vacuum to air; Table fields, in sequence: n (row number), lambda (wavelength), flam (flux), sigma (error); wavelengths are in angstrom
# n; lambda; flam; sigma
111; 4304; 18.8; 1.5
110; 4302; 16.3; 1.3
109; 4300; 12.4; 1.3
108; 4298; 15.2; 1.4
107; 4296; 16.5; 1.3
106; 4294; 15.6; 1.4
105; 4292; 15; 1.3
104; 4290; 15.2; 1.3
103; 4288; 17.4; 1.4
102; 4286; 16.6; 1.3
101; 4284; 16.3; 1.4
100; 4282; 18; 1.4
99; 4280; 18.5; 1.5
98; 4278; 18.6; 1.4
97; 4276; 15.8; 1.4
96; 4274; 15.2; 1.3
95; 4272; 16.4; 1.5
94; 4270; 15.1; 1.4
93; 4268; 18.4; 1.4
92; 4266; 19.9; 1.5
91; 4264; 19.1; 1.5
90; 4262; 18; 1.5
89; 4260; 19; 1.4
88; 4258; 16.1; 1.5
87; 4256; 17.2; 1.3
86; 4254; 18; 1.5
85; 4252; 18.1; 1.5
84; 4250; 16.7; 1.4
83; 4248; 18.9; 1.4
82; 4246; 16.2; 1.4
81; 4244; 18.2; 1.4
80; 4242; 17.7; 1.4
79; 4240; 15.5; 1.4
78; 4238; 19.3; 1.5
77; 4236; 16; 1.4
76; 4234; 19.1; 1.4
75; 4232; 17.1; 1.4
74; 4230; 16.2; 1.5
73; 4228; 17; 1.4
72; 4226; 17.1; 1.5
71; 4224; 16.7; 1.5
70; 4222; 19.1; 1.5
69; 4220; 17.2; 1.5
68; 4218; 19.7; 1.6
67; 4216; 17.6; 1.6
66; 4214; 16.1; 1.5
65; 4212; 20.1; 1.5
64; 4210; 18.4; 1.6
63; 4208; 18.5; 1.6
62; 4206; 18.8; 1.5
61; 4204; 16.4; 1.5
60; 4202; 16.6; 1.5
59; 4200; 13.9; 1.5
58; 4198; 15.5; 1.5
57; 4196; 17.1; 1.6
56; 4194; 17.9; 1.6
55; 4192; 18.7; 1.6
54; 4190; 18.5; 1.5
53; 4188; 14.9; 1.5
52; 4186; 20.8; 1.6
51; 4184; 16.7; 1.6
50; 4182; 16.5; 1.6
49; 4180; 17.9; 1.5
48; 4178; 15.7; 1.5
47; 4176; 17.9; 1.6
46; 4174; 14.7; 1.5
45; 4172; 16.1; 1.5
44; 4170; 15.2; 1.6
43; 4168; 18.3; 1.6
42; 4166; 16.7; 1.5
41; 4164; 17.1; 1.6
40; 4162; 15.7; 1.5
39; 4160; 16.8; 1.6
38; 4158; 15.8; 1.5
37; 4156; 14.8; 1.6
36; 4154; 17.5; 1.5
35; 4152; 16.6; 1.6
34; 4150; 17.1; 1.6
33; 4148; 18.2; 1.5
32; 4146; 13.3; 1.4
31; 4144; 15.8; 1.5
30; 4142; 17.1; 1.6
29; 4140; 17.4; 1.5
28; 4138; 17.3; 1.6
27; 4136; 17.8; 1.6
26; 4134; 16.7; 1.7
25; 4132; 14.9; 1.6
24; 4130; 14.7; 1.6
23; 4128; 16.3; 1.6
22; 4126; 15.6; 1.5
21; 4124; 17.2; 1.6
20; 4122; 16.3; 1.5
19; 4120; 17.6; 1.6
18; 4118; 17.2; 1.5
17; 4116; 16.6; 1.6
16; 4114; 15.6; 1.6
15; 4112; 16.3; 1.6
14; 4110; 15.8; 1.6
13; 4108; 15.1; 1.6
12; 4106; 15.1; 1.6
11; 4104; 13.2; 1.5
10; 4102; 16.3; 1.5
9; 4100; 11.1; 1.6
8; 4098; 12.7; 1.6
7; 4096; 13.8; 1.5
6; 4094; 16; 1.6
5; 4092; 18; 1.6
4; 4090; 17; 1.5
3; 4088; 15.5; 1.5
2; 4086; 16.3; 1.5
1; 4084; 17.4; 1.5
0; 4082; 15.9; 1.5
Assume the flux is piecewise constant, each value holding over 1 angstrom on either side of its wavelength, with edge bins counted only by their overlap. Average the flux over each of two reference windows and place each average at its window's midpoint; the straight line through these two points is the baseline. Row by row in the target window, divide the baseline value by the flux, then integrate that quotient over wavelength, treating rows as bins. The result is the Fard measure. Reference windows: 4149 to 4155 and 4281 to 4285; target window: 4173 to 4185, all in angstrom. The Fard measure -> 12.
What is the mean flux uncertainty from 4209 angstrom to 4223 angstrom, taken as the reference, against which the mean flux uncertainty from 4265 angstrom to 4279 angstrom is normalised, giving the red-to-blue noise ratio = 0.92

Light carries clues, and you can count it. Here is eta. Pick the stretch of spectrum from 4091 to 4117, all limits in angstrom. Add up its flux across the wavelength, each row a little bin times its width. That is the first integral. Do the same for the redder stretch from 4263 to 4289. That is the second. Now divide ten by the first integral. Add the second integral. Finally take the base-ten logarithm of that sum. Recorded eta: 2.65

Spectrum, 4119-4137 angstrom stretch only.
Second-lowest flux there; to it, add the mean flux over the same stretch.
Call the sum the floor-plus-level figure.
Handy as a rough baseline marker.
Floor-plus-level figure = 31.2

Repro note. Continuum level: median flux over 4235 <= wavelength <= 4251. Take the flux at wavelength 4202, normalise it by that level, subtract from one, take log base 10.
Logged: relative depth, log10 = -1.5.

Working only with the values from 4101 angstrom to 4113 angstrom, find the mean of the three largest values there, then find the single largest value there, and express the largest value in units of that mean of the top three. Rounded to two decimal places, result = 1.01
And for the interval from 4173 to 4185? 1.02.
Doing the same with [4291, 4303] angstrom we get 1.02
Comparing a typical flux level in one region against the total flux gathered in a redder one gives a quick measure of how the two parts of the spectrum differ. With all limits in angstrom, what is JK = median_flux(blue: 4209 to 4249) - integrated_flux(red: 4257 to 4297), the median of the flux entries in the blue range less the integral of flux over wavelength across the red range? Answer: -664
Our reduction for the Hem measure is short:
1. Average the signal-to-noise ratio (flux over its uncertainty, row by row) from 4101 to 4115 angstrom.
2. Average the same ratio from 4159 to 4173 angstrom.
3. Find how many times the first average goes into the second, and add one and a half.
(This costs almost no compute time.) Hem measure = 2.59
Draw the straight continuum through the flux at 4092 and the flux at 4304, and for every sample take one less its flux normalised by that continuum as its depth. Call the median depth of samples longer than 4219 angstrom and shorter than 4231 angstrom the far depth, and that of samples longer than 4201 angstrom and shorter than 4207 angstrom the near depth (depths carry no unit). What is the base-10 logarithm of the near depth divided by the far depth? 0.1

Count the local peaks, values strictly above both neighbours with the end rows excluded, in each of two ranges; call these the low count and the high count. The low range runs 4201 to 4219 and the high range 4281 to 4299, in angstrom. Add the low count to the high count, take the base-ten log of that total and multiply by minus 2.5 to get -1.51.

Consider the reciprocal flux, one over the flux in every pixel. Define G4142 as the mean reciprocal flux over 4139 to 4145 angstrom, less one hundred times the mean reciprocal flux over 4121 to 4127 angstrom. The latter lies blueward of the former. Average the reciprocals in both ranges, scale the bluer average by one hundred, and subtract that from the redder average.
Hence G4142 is -6.06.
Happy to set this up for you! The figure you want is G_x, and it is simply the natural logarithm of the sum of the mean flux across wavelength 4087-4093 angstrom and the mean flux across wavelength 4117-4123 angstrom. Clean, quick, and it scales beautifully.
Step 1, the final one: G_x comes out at 3.52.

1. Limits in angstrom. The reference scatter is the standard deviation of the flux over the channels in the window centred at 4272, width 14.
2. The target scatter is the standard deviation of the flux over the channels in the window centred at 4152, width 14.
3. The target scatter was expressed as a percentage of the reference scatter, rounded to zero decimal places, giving 89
